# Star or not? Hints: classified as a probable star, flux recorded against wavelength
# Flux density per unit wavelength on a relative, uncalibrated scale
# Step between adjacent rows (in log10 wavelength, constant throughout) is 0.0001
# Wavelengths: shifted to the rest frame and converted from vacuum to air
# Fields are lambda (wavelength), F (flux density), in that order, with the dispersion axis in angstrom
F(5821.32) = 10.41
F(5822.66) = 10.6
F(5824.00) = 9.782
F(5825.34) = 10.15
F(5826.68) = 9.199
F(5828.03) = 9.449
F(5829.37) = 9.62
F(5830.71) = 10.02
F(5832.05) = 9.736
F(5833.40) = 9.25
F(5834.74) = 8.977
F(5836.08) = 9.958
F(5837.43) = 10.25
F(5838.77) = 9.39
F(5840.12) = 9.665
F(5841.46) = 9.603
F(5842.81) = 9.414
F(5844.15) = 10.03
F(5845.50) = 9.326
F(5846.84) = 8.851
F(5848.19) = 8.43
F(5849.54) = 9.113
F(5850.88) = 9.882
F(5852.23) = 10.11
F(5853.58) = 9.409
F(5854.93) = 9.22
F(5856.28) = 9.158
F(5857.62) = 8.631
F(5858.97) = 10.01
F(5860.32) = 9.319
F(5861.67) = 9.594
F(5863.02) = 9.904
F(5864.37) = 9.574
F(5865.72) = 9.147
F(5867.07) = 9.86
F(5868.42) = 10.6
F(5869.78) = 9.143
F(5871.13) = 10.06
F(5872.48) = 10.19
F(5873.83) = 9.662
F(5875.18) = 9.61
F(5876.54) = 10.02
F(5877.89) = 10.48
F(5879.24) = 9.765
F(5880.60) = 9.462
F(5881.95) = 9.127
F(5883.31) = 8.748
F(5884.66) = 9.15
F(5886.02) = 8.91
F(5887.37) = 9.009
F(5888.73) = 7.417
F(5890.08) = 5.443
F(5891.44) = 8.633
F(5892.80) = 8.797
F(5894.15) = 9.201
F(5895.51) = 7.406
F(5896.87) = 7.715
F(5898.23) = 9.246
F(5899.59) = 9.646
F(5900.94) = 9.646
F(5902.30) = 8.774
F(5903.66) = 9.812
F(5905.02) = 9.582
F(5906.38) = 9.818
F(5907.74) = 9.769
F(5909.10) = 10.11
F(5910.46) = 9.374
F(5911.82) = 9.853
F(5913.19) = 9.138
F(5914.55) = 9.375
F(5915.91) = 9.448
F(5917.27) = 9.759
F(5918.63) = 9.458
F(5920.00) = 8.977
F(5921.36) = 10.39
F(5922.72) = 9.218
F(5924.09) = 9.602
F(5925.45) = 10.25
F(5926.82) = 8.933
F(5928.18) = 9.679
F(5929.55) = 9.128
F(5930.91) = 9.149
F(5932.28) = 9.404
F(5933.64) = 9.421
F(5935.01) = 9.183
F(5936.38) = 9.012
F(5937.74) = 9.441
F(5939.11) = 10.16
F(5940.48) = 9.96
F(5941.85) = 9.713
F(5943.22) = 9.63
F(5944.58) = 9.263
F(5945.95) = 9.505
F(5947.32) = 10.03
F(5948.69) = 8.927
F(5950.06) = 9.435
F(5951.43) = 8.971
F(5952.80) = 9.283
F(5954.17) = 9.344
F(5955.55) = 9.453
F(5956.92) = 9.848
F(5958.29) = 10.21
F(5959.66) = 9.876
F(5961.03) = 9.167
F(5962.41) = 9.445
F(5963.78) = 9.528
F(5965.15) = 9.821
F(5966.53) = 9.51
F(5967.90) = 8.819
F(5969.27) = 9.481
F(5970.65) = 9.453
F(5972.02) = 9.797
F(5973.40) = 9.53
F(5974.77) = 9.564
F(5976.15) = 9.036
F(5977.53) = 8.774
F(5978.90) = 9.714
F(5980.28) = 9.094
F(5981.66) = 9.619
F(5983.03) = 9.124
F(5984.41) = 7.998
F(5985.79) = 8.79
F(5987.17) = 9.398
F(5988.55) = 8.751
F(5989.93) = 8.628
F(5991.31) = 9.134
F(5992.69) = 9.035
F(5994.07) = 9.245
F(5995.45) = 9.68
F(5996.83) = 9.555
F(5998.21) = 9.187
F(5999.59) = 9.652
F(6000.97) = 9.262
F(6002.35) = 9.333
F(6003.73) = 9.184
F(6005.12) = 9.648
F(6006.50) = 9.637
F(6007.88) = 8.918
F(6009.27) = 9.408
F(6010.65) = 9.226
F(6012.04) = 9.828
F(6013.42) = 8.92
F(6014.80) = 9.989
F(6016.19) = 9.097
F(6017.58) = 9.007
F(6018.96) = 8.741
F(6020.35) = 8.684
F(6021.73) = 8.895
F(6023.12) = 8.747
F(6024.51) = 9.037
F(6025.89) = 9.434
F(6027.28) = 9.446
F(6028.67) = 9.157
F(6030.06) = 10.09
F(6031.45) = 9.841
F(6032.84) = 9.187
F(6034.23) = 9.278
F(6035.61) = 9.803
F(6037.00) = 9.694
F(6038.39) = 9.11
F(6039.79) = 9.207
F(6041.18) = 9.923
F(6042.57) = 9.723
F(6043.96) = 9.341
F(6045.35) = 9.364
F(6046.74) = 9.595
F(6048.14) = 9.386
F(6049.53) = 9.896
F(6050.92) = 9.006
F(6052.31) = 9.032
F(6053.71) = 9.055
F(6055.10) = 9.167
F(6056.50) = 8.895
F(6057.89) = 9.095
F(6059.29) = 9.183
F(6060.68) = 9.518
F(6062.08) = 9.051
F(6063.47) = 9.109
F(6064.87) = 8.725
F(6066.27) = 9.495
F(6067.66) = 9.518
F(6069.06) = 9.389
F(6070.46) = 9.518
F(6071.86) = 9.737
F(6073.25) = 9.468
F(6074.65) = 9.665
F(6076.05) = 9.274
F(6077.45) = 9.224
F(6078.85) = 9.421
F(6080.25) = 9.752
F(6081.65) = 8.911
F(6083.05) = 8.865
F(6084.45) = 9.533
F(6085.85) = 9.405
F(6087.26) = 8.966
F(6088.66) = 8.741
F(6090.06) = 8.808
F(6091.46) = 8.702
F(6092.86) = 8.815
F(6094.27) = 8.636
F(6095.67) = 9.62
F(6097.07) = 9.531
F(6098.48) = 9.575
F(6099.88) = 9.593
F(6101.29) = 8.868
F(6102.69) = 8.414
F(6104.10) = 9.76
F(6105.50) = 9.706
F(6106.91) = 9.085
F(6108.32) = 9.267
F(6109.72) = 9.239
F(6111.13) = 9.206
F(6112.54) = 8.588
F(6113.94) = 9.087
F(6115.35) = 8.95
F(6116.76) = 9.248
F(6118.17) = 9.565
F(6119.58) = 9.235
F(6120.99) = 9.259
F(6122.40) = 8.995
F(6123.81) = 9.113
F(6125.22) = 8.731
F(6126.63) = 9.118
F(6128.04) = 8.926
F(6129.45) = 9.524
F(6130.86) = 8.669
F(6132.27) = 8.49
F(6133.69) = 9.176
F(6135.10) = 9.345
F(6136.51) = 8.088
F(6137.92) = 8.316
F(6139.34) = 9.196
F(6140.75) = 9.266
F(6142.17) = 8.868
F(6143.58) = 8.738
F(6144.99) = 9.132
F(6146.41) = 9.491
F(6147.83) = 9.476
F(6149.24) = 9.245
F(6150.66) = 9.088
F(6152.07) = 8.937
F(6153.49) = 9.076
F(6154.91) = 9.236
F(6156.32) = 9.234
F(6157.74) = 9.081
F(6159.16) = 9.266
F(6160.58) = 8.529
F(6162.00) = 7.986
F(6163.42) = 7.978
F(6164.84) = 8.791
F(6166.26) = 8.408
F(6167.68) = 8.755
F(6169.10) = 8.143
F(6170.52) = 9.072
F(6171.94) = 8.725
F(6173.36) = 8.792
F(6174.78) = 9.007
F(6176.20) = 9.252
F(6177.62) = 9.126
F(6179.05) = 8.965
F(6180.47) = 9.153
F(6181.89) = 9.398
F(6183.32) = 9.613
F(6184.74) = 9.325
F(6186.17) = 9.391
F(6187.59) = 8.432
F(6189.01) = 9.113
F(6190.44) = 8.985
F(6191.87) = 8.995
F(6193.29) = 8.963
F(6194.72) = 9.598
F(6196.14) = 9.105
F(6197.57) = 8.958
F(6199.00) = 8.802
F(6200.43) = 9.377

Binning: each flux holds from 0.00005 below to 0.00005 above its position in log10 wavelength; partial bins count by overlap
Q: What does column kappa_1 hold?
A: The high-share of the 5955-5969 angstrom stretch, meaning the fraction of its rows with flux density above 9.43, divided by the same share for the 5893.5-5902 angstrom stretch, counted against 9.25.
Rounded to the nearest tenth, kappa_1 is 2.4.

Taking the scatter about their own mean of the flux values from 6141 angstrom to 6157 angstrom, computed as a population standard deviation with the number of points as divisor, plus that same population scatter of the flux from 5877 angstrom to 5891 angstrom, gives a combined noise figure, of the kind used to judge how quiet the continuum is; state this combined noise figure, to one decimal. 1.6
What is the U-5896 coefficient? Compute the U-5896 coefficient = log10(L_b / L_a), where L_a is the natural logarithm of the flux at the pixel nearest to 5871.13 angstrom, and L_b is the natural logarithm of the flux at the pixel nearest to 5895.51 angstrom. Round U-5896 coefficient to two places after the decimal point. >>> -0.06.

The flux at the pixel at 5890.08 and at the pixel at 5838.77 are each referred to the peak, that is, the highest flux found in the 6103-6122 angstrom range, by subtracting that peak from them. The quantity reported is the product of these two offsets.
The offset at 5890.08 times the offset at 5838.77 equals 1.6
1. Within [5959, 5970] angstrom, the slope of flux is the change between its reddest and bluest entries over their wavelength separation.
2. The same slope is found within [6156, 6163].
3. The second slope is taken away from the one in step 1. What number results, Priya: 0.18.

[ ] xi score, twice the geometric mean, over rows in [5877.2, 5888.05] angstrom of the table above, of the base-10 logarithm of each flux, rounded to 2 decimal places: 1.94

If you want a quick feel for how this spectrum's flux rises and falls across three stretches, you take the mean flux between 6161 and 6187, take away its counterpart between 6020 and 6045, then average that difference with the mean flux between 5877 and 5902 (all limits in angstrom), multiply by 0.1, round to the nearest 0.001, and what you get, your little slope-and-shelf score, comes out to 0.414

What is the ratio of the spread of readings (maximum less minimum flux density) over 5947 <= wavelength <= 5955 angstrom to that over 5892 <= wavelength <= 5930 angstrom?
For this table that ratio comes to 0.37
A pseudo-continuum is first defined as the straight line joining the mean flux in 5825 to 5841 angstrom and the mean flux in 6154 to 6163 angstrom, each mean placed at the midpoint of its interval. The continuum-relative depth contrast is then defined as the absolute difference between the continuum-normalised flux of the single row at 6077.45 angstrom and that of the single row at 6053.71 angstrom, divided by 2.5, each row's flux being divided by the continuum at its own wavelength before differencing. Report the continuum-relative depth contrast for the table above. 0.010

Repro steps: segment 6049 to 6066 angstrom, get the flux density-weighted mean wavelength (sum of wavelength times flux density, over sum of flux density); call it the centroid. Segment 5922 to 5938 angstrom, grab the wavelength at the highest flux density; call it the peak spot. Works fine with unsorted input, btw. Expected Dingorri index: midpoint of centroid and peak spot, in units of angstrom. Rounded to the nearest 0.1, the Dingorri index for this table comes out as 5991.3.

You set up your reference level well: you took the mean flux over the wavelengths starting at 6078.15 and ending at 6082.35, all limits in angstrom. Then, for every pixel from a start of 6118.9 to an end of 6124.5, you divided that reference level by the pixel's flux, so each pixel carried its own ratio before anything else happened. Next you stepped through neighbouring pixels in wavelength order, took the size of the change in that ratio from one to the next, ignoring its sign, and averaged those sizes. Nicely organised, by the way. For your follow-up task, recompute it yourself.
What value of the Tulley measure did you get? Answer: 0.015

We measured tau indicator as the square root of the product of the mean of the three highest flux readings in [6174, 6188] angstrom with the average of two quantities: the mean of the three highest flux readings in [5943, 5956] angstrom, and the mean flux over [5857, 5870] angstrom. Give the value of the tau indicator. 9.56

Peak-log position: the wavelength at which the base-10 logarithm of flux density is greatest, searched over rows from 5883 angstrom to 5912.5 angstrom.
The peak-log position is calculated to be 5909.10 angstrom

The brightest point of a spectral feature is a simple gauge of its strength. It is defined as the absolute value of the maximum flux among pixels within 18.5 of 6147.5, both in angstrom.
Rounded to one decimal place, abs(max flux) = 9.5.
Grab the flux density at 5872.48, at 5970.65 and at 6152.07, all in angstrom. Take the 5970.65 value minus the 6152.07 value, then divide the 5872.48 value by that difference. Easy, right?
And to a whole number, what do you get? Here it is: 20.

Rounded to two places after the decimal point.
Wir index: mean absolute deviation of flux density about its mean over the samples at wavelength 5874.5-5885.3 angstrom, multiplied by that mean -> 4.04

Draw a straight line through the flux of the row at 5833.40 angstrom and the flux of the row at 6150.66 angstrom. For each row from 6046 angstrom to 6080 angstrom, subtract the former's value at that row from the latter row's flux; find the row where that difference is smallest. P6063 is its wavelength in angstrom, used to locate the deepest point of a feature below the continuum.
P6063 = 6064.87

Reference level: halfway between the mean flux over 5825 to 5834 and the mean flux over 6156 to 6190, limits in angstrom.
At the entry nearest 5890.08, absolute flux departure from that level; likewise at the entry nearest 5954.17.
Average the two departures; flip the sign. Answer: -2.0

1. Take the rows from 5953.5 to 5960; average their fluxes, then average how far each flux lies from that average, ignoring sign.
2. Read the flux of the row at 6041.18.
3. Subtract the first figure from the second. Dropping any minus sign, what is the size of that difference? 9.64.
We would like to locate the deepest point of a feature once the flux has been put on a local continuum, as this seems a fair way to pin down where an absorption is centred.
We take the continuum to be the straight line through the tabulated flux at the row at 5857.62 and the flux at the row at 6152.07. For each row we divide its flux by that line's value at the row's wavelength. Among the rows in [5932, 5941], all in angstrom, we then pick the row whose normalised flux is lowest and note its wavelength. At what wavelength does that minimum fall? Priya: 5936.38 angstrom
